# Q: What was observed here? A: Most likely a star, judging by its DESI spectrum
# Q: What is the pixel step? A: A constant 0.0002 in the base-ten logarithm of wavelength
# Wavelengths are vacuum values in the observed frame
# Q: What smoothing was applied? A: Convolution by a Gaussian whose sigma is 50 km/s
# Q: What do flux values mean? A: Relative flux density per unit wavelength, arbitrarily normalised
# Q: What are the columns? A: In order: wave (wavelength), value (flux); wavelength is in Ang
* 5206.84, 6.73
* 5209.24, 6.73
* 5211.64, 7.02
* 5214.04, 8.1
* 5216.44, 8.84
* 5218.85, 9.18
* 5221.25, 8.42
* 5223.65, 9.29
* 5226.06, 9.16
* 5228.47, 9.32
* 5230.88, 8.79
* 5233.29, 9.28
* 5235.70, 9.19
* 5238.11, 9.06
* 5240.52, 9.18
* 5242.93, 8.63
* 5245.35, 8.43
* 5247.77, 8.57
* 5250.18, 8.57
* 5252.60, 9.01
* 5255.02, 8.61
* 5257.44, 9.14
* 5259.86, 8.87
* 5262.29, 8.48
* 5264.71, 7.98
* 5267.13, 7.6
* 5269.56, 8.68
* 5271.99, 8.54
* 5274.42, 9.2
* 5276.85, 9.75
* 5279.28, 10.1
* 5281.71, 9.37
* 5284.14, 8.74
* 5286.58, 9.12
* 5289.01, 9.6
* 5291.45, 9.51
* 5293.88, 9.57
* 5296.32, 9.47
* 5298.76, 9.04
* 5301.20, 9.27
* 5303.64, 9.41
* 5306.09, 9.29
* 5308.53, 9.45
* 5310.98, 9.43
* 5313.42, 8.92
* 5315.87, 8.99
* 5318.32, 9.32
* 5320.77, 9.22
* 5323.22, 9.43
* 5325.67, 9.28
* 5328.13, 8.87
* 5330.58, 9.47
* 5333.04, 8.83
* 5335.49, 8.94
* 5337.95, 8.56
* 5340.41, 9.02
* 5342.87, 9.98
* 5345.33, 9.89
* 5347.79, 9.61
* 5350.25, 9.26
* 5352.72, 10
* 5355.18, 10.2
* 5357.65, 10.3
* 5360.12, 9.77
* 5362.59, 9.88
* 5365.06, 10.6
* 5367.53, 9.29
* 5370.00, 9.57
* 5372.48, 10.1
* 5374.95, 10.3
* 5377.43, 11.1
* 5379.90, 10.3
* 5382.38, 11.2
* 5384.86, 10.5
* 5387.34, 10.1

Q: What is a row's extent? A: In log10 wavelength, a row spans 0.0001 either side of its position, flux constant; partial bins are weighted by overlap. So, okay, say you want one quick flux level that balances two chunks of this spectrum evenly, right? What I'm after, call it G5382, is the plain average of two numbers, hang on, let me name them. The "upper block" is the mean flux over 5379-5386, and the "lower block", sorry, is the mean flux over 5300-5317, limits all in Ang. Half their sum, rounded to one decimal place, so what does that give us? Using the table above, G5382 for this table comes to 10.0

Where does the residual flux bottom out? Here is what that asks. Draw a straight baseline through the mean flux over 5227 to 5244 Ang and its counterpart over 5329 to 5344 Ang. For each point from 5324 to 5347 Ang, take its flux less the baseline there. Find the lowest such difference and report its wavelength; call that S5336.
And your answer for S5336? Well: 5337.95 Ang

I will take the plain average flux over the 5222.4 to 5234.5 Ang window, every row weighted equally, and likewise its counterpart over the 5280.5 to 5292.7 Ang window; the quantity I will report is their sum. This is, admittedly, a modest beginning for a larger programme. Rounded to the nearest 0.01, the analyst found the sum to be 18.44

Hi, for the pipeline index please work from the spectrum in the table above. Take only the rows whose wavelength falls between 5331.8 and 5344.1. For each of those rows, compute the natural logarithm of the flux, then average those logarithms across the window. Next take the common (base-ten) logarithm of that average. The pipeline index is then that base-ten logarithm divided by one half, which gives 0.686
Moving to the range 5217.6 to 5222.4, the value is 0.674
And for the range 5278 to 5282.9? 0.714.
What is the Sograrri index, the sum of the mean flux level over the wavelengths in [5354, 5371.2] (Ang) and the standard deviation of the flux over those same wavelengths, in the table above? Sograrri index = 10.4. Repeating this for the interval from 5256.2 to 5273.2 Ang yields 9.0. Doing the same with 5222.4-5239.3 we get 9.3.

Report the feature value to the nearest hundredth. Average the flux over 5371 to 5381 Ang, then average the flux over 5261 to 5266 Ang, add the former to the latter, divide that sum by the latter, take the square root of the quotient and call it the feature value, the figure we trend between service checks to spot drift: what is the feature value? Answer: 1.51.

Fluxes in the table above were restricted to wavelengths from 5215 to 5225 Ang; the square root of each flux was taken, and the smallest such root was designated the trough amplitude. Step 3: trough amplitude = 2.90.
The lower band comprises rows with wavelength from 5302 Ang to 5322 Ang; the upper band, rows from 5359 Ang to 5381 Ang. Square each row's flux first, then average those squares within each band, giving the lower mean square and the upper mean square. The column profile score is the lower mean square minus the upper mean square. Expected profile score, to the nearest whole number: -17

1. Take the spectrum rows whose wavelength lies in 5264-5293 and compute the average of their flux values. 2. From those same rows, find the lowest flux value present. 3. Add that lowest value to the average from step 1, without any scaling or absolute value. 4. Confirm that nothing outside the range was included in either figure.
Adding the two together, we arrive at 16.6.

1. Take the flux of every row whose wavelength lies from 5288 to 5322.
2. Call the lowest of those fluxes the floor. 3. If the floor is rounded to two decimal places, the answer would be 8.92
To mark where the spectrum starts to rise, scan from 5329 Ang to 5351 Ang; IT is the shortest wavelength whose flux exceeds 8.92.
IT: 5330.58 Ang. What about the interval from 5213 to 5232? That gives 5218.85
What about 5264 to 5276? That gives 5274.42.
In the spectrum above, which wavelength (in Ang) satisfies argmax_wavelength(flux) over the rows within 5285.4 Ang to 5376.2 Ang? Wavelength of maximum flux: 5365.06 Ang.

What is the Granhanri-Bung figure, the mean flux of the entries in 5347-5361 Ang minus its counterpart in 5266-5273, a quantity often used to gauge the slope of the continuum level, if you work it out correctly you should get 1.6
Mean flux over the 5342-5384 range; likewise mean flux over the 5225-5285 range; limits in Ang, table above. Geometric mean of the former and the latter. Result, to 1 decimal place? 9.5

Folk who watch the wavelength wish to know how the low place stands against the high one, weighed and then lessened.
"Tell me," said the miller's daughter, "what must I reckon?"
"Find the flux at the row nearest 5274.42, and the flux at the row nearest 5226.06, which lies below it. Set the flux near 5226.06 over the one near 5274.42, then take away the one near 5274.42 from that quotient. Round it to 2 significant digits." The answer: -8.2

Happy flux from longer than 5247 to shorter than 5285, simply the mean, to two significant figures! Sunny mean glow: 8.8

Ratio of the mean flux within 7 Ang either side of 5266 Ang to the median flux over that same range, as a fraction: 0.98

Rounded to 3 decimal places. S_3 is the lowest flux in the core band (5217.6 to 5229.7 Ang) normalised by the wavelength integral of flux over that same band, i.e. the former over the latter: 0.077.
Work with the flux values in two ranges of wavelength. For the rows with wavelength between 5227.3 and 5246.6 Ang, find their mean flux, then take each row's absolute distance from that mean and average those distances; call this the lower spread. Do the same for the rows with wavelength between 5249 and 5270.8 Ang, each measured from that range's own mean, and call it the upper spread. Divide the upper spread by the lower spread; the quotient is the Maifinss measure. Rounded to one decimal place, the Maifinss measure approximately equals 1.3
